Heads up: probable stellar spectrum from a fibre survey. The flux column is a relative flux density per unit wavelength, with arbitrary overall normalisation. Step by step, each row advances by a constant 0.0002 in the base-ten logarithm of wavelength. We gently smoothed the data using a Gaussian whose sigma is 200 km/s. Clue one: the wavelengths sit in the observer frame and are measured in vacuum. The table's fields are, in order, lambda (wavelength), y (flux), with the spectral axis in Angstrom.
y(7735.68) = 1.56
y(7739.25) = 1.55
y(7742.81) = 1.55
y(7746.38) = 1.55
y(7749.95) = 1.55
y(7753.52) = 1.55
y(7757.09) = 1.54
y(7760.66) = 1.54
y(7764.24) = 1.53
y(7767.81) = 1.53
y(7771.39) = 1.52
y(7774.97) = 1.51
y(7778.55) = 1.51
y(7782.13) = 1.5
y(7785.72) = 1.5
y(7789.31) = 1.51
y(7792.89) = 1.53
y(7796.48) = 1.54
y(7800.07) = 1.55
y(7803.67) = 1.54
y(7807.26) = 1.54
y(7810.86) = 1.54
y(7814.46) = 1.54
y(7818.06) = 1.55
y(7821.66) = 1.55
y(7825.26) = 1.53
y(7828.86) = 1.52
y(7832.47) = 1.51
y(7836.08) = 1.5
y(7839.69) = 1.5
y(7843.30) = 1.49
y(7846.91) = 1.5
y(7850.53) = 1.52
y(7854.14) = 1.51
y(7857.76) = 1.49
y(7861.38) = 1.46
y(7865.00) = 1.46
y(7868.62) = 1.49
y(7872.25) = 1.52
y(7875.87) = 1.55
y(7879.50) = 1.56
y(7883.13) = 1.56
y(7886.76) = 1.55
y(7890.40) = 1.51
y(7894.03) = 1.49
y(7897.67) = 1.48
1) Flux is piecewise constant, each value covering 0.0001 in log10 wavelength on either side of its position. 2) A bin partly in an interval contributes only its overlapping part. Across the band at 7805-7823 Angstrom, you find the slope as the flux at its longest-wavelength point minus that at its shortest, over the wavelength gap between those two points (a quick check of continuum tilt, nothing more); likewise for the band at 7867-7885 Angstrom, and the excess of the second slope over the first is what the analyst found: 0.004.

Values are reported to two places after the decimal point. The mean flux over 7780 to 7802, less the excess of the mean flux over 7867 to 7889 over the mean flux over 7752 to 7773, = 1.52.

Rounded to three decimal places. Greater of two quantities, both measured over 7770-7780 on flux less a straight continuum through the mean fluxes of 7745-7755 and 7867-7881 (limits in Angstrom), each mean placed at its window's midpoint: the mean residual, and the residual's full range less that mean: 0.042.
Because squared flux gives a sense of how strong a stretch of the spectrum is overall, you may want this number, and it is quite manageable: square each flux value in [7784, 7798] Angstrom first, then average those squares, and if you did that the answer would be 2.31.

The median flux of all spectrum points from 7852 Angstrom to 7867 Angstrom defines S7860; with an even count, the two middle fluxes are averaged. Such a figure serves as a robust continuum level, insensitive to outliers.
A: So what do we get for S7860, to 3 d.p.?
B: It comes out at 1.475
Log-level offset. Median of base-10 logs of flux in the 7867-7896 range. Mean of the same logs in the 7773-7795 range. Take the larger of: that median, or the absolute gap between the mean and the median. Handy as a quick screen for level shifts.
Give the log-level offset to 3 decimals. 0.186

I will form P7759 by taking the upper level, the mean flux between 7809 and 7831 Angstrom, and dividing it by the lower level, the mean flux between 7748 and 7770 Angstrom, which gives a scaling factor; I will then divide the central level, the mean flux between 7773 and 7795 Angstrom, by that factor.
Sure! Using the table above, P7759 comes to 1.51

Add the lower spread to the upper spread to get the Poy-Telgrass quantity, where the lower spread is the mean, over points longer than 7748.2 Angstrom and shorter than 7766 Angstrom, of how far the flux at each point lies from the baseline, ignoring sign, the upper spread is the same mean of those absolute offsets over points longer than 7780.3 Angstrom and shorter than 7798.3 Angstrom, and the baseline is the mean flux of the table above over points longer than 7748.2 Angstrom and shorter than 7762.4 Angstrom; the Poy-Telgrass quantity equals 0.04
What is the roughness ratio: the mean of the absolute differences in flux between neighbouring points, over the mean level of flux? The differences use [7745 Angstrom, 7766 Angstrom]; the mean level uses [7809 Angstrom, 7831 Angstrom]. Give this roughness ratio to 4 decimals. 0.0026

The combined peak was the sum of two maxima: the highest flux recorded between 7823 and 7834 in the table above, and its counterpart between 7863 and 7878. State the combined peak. 3.08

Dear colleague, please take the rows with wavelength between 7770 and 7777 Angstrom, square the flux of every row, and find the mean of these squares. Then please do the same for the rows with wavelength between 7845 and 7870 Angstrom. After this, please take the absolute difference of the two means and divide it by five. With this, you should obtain 0.015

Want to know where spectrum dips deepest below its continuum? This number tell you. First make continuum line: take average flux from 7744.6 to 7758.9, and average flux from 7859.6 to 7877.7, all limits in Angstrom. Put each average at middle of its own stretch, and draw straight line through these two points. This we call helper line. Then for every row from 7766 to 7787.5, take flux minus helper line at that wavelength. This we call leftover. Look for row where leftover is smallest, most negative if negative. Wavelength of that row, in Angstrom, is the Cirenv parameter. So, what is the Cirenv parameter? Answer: 7782.13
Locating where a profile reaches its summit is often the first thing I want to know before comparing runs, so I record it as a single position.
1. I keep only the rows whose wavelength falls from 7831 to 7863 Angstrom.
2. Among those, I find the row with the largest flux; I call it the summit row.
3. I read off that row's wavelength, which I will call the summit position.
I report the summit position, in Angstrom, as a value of 7850.53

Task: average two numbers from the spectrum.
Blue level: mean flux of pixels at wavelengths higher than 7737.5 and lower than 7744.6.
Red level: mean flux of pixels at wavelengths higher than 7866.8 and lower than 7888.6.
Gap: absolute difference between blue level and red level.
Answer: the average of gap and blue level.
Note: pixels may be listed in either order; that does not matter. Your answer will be 0.781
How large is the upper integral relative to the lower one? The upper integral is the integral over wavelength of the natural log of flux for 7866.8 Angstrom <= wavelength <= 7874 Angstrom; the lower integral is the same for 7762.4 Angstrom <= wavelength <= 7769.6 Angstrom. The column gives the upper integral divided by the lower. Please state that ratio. 1.0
